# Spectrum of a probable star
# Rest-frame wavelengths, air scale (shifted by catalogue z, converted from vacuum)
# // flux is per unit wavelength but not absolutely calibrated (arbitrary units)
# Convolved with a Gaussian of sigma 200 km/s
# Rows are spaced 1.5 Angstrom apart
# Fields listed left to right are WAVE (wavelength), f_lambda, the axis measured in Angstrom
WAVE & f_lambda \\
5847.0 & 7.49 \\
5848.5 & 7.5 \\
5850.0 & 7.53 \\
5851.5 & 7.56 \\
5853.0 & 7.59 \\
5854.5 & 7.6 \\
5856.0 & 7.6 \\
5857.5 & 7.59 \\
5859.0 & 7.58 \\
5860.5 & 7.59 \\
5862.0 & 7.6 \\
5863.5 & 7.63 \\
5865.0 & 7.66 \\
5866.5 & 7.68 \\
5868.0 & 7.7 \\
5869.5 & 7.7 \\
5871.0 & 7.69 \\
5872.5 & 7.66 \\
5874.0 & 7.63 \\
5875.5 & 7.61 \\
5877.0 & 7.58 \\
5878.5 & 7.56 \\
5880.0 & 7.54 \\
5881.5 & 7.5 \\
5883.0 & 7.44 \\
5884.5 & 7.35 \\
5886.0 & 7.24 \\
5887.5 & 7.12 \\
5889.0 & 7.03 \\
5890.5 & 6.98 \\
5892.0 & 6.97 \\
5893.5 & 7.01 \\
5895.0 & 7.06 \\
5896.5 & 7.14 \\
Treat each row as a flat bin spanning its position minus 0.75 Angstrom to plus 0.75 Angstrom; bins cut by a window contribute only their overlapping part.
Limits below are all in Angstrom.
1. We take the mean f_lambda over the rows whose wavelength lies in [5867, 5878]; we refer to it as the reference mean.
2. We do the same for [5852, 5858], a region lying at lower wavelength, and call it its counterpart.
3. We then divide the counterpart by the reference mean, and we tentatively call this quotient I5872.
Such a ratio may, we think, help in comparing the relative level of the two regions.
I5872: 0.99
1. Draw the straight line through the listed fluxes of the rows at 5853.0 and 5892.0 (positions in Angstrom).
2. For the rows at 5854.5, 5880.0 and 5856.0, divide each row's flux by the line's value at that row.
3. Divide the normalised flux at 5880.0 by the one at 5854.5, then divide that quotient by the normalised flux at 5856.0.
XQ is 1.04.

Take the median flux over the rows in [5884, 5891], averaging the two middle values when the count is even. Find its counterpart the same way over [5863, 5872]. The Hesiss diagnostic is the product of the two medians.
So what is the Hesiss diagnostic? 54.7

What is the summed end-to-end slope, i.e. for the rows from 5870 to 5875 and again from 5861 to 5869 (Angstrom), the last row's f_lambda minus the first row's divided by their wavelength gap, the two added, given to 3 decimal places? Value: -0.003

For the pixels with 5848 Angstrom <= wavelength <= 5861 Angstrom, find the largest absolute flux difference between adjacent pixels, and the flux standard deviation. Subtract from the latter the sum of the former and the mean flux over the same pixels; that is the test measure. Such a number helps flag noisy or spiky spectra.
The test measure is -7.57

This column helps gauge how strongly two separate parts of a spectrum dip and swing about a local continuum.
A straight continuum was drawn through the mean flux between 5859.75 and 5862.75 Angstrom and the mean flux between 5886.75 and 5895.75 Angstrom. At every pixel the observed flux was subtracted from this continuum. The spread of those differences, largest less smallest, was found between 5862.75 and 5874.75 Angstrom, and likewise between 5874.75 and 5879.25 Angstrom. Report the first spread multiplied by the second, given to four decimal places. 0.0017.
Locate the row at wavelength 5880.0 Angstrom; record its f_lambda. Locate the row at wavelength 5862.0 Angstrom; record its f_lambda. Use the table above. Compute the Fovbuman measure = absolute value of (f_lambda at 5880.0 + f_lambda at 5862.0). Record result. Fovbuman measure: 15.1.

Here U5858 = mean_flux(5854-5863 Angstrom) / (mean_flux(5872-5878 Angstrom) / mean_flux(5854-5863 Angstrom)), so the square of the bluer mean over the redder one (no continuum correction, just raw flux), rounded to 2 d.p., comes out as 7.57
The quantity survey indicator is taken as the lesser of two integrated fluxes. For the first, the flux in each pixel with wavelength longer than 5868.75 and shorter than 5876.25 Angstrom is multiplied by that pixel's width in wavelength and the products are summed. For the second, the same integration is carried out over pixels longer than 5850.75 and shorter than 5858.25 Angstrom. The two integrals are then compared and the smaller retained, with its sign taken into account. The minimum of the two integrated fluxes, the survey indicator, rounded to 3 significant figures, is 56.9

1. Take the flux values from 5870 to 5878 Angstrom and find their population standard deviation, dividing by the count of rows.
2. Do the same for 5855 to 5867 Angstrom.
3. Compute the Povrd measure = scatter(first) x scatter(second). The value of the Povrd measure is 0.0013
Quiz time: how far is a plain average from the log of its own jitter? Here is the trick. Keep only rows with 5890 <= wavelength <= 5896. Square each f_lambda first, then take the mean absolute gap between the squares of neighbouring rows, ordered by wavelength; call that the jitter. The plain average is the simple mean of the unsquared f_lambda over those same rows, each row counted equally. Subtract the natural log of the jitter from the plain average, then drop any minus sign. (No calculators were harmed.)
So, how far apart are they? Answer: 7.77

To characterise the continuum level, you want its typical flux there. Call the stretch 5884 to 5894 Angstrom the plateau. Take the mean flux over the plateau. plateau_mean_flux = 7.10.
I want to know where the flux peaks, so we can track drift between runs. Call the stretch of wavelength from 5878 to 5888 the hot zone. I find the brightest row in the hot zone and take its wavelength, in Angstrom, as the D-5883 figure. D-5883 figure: 5878.5 Angstrom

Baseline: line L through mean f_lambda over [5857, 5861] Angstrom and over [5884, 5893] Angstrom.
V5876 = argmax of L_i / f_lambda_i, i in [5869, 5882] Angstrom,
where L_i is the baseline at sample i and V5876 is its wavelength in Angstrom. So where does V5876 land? 5869.5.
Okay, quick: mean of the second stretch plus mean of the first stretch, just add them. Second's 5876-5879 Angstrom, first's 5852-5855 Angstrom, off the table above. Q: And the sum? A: 15.2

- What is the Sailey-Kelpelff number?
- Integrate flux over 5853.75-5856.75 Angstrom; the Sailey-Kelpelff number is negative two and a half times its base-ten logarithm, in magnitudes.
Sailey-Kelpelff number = -3.39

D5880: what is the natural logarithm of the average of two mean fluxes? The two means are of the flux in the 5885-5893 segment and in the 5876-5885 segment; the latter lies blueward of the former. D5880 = 1.99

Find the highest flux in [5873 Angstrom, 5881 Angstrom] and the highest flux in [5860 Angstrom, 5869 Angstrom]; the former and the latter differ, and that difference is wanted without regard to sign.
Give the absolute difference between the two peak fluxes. 0.1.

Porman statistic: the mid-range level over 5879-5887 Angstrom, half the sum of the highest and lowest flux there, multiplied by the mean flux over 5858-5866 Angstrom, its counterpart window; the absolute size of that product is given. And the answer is 56.3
